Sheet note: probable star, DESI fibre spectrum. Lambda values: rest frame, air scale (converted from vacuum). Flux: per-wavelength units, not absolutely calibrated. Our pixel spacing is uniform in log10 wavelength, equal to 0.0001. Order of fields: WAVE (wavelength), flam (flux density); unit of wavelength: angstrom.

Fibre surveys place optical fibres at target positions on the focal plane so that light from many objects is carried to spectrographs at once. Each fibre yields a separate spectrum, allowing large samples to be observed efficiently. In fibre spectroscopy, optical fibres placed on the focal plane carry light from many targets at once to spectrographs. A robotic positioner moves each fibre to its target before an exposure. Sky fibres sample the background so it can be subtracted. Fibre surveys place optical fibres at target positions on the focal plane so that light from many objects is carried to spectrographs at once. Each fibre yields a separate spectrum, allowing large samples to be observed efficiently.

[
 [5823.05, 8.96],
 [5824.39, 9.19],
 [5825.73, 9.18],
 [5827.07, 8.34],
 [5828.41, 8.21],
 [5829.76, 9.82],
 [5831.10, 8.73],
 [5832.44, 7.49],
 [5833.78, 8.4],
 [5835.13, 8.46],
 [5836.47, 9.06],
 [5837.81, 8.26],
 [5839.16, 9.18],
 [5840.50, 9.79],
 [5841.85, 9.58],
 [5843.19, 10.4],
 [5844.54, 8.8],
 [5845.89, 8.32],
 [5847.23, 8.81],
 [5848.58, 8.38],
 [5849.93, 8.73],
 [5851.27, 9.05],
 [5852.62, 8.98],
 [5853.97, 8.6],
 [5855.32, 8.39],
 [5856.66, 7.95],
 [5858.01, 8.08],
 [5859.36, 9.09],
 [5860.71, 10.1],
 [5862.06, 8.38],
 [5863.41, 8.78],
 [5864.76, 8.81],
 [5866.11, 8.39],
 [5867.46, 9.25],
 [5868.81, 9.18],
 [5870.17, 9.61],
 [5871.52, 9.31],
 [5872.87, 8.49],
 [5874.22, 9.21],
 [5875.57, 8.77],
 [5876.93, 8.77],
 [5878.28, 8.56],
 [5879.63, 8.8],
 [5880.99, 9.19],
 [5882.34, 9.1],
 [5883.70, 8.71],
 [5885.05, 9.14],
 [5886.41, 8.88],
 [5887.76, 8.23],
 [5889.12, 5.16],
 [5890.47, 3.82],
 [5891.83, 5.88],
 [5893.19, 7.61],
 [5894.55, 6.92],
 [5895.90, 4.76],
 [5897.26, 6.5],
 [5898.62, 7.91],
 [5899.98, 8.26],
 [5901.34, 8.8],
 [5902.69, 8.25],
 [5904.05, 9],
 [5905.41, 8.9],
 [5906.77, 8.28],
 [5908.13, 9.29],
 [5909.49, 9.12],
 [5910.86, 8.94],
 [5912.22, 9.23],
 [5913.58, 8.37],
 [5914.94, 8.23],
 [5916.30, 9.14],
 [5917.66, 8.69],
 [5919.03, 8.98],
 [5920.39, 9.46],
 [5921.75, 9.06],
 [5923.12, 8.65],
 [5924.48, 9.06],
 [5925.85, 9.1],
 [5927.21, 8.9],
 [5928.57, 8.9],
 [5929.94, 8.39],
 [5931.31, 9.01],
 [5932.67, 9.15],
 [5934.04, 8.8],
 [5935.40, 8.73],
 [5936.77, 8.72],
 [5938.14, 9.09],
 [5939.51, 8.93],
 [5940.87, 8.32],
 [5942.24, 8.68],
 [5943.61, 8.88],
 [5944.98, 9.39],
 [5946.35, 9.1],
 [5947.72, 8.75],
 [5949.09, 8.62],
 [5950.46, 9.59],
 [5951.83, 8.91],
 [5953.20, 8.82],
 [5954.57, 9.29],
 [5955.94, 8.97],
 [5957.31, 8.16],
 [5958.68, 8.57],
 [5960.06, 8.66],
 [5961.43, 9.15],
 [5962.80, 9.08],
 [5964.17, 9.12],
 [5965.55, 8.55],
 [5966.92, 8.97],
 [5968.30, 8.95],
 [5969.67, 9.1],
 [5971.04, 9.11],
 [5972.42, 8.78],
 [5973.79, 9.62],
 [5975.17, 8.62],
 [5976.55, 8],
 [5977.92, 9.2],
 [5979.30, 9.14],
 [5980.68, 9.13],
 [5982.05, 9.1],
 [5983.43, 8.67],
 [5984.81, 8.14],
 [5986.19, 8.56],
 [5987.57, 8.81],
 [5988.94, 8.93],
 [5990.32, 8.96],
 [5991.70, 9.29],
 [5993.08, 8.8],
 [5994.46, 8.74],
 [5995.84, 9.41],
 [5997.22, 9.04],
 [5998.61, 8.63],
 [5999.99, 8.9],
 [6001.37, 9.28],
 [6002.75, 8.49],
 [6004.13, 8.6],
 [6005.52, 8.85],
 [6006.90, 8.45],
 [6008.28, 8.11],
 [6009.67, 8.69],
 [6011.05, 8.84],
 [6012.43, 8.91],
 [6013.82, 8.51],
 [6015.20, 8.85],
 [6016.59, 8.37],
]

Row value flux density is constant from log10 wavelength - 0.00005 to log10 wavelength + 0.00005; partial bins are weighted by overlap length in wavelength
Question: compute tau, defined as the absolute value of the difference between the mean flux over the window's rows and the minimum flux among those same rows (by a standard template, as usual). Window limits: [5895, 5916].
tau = 3.50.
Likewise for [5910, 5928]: 0.68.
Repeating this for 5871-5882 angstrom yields 0.40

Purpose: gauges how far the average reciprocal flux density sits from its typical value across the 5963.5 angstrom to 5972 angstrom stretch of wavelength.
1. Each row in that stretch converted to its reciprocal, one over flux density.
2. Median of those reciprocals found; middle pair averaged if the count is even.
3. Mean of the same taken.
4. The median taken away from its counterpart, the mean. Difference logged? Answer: 0.0009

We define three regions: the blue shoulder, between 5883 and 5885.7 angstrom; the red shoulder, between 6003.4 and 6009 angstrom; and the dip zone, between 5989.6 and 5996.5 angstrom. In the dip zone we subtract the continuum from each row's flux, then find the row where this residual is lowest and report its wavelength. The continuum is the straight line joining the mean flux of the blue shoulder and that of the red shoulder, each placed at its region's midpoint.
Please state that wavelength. 5994.46 angstrom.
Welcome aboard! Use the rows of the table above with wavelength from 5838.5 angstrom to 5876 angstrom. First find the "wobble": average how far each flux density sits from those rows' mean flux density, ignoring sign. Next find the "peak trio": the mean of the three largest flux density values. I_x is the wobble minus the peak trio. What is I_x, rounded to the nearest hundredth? -9.63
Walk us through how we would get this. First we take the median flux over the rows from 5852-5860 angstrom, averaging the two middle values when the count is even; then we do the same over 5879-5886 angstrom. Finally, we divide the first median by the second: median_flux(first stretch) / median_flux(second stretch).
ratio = 0.93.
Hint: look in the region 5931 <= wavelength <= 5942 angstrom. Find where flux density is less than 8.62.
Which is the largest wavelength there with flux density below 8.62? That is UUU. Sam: 5940.87 angstrom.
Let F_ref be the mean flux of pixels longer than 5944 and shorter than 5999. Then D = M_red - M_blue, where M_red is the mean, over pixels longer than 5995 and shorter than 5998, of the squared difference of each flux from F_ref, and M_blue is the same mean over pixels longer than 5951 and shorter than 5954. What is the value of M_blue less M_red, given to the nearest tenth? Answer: -0.1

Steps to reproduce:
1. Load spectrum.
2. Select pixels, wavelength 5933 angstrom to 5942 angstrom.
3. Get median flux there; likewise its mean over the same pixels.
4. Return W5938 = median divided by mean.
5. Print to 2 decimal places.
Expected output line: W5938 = 1.00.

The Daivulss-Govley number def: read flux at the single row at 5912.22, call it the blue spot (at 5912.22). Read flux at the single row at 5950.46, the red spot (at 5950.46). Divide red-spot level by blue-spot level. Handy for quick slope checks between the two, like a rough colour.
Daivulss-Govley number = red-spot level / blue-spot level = 1.04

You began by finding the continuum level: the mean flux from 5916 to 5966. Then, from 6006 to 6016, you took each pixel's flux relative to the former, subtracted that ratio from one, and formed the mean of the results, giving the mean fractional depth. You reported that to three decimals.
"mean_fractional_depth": 0.031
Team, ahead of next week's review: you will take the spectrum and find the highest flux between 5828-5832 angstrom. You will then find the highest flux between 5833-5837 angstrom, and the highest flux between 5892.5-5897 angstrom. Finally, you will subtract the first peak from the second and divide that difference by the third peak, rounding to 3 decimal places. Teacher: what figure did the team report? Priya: -0.100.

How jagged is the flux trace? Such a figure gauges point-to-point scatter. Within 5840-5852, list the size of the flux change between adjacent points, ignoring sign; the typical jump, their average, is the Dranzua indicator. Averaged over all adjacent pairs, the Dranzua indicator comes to 0.59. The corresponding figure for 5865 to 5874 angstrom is 0.50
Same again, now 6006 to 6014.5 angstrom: 0.31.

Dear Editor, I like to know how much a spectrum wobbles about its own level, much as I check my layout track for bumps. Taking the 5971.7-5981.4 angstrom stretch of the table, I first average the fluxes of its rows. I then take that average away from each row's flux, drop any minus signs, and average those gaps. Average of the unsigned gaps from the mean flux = 0.39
